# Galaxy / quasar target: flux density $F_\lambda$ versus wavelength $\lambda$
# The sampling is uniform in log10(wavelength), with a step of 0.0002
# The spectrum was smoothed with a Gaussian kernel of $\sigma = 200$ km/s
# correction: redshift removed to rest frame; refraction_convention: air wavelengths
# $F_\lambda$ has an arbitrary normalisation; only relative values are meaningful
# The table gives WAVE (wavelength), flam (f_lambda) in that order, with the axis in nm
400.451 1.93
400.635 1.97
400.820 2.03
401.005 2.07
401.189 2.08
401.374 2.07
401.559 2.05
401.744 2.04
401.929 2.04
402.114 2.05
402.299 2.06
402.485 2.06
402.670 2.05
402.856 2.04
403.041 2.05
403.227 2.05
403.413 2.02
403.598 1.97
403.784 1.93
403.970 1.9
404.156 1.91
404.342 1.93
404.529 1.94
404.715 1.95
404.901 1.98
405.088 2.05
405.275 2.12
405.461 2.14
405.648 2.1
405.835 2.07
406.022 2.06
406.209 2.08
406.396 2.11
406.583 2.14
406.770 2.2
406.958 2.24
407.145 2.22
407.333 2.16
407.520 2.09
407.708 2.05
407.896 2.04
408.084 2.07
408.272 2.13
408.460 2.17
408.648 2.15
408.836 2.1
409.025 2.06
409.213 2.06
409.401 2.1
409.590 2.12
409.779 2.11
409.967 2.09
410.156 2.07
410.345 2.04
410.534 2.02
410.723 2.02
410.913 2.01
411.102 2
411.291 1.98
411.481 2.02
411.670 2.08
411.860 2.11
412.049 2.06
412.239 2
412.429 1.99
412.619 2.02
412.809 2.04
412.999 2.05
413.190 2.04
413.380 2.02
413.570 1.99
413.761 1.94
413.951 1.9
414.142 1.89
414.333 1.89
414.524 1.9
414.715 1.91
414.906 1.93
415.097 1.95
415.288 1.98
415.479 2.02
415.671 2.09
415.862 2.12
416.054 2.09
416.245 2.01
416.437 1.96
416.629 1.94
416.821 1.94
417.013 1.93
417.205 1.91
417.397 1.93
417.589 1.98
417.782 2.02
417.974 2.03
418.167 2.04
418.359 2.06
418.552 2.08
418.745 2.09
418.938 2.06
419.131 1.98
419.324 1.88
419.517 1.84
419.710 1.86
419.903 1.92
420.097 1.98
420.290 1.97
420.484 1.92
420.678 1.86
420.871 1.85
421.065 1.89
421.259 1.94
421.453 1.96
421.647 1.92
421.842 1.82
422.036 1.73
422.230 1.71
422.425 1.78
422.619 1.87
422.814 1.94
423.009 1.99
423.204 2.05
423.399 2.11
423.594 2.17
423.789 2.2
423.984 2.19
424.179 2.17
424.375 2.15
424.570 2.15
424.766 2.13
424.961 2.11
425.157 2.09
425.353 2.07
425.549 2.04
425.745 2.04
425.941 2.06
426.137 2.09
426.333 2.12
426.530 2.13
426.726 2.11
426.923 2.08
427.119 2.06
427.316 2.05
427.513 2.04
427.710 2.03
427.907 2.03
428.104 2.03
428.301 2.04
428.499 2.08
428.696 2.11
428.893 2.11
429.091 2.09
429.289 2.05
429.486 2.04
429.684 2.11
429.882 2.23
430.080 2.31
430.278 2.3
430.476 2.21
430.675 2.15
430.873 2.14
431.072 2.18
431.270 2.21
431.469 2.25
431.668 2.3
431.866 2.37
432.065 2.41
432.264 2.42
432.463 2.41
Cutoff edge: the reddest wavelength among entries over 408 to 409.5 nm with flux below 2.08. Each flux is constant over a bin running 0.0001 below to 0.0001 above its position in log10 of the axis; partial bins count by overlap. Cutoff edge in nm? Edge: 409.213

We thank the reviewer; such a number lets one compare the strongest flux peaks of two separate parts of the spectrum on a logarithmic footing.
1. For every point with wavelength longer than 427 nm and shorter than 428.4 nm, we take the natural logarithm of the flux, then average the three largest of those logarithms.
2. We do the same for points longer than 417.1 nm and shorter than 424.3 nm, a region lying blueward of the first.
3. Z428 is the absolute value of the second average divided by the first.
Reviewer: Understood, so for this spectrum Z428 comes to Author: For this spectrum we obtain 1.09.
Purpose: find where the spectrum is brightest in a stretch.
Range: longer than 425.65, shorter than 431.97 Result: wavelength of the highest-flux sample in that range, 431.866 nm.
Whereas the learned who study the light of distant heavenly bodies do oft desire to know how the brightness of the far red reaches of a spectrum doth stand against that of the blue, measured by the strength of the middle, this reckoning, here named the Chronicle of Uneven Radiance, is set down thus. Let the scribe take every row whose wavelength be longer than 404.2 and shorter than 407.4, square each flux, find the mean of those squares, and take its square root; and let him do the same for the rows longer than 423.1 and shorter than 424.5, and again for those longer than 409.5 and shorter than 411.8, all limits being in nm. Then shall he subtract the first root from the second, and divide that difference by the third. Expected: 0.03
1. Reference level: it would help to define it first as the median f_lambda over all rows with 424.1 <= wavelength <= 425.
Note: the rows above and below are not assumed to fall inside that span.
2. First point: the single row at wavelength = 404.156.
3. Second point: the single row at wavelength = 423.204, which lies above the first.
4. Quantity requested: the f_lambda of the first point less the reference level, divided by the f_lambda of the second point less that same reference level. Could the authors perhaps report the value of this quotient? 2.4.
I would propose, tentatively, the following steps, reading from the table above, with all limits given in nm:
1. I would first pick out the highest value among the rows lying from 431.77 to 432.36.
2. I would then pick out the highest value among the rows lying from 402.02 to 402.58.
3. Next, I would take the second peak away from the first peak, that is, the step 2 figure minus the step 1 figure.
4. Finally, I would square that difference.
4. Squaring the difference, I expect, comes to 0.130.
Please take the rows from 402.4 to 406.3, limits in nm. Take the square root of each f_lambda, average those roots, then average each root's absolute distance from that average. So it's 0.022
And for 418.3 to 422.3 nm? 0.029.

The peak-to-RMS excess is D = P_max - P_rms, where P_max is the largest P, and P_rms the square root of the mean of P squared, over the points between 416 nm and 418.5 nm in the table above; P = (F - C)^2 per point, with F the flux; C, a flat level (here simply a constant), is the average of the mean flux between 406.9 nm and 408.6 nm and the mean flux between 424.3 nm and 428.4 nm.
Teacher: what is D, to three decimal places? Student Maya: 0.017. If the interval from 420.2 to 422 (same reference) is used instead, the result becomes 0.033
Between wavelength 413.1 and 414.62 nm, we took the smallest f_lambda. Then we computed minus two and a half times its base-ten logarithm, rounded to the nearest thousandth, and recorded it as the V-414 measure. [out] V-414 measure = -0.691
